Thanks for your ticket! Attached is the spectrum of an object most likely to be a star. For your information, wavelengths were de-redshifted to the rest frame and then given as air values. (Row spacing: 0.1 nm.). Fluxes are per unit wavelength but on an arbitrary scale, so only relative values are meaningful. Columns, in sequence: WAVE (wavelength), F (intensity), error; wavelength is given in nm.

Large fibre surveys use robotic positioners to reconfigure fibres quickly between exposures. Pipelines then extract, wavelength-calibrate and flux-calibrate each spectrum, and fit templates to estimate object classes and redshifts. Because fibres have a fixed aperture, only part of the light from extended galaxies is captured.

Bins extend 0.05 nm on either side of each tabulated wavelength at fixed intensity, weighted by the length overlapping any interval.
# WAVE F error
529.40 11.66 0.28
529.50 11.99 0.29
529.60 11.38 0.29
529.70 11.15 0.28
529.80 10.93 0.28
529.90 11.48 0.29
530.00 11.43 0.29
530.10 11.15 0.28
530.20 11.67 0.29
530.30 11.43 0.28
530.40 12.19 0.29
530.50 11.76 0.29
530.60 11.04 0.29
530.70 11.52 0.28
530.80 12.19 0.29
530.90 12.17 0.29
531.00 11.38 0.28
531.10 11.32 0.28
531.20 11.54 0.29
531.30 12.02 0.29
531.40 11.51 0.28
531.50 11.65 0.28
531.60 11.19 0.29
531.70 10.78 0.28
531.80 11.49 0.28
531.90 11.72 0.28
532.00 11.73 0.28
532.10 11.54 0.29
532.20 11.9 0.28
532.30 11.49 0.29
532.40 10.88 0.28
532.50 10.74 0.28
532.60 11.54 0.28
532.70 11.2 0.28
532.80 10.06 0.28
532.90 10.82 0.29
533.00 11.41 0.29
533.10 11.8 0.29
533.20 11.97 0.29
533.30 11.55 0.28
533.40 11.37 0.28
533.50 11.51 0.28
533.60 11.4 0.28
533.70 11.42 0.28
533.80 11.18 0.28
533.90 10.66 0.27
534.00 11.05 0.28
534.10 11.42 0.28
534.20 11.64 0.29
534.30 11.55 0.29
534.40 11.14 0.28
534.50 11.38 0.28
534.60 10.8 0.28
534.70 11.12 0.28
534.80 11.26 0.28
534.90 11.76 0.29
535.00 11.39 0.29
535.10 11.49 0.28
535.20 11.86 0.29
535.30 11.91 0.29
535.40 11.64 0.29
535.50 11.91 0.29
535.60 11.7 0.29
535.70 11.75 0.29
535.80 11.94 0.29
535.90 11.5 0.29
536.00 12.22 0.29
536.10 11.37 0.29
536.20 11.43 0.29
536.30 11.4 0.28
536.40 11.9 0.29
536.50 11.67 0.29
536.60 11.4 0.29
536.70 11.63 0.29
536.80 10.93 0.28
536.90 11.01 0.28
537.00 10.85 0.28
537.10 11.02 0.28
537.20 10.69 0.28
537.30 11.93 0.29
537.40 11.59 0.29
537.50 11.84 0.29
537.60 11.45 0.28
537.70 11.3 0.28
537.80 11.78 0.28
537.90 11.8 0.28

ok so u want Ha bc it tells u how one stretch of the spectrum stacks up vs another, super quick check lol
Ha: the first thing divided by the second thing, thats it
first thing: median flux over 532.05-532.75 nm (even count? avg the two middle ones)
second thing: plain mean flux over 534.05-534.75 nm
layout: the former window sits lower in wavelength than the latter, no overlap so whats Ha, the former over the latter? 1.02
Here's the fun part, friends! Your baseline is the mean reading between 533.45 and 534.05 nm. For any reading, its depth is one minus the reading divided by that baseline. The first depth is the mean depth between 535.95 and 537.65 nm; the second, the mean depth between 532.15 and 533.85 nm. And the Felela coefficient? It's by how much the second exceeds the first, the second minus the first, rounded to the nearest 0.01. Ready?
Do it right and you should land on 0.01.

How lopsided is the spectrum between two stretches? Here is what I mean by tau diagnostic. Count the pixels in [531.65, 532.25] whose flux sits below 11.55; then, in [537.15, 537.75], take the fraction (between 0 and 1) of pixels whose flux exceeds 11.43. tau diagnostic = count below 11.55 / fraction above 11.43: 4.5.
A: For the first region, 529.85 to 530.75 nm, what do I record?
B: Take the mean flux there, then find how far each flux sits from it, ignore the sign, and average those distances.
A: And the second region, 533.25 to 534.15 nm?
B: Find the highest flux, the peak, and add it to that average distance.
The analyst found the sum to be 11.8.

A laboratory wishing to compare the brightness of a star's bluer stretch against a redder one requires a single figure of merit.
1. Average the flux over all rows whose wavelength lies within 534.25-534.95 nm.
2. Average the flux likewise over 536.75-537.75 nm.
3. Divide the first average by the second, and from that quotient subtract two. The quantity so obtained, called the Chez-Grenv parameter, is -1.00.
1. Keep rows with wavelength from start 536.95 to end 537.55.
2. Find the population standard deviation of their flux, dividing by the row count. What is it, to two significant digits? 0.49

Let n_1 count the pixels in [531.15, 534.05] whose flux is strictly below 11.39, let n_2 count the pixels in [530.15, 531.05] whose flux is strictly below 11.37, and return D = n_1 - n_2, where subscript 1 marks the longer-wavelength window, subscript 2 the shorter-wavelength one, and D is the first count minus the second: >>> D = 10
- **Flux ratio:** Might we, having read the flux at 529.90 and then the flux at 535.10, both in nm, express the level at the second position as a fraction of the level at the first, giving 1.001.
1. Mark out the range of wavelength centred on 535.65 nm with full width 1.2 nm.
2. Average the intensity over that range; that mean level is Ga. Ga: 11.73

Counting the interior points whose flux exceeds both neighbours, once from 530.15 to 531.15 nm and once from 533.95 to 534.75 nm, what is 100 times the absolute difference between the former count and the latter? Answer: 0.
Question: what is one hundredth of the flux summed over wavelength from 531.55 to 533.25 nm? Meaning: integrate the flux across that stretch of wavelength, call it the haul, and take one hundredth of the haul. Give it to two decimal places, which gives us 0.19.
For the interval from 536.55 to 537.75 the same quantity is 0.14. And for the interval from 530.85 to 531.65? 0.09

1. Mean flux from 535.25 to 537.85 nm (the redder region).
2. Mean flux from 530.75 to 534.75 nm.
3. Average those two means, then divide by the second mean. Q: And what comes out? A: 1.01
